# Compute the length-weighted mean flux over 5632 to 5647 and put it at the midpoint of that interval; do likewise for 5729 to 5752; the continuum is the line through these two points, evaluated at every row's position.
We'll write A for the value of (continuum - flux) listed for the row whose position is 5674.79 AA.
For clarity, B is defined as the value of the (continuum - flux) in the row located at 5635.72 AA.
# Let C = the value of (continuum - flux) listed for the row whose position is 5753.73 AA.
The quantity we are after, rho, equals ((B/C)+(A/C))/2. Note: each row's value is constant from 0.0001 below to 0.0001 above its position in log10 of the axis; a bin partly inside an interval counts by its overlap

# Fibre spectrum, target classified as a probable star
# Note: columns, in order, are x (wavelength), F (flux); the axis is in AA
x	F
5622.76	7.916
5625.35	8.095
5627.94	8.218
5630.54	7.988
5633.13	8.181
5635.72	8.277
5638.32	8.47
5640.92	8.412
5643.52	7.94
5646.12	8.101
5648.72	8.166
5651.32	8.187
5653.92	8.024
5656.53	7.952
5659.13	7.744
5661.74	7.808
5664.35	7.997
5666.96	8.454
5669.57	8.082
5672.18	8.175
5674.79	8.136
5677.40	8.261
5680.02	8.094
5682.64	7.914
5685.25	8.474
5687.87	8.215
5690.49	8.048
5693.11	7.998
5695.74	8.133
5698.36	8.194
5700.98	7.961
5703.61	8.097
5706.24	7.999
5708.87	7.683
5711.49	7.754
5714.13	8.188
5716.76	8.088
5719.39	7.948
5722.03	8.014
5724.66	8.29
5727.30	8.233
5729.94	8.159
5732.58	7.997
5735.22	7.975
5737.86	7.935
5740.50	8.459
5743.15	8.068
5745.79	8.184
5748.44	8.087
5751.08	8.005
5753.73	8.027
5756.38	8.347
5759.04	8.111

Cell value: 0.09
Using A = 0.05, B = -0.04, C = 0.06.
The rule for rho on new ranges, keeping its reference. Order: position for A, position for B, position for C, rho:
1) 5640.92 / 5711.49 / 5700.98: 0.53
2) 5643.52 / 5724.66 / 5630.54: 0.23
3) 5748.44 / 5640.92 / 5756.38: 0.33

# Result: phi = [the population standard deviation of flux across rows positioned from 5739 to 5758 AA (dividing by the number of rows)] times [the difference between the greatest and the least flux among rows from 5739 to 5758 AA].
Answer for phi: 0.07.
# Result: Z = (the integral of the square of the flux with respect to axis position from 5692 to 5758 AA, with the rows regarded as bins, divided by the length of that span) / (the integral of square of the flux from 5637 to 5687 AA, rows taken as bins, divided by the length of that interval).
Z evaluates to 0.99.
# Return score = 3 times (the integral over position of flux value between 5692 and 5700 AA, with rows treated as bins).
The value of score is 195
